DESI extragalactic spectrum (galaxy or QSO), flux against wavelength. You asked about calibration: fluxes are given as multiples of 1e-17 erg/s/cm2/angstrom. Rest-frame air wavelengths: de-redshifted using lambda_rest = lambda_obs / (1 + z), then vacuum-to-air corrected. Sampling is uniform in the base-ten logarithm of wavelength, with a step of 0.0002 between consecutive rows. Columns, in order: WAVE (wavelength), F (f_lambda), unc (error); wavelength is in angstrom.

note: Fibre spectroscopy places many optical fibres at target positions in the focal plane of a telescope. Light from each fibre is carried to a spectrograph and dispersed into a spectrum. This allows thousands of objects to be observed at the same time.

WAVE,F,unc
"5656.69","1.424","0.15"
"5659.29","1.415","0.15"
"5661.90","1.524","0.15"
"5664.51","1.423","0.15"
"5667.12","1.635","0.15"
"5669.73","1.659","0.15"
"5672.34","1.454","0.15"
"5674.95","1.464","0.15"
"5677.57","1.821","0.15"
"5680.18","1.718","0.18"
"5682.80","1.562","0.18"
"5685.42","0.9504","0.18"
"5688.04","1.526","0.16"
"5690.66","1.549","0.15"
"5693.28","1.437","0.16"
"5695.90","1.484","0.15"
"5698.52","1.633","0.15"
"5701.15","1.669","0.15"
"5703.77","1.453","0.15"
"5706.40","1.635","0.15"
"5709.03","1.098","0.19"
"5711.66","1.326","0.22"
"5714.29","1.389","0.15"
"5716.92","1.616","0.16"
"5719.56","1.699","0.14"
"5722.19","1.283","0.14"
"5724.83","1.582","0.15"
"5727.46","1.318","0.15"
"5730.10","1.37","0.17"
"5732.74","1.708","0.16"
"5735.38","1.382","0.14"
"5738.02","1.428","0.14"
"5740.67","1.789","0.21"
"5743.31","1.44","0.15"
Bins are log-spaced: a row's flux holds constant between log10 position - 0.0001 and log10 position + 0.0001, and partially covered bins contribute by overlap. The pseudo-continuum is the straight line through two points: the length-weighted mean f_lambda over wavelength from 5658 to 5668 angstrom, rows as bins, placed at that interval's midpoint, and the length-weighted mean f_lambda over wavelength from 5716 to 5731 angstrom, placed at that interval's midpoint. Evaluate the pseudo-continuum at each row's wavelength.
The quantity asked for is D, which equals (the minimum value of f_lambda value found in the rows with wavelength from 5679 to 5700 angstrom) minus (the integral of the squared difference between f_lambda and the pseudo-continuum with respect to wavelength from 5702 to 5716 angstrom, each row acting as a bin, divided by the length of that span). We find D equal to 0.91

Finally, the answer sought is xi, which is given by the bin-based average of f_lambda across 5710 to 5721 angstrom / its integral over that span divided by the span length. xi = 1.49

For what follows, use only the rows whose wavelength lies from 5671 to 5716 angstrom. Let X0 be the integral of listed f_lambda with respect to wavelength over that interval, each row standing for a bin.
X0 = 67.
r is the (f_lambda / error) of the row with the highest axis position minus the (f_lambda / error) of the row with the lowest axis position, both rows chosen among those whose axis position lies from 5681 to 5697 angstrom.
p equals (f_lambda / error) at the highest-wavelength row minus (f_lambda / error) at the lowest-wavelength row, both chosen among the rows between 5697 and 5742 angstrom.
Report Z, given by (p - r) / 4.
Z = -0.9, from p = -2.4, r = 1.2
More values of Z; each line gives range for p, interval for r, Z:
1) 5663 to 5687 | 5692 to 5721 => -1.8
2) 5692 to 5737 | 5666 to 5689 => 0.6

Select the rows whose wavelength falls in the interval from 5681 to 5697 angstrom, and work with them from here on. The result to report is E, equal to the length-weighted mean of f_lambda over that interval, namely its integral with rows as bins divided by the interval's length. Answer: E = 1.43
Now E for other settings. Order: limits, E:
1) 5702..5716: 1.40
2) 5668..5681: 1.62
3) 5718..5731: 1.46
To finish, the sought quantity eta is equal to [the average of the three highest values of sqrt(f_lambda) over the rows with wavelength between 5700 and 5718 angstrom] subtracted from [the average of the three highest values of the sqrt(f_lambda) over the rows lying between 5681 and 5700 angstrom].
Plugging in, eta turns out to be -0.023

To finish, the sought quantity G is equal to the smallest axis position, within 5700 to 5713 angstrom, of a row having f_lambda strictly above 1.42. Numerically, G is 5701.15 angstrom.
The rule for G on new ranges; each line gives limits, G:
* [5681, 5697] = 5682.80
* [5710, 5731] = 5716.92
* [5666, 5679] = 5667.12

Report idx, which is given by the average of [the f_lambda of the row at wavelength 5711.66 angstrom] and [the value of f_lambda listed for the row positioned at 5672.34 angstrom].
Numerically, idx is 1.390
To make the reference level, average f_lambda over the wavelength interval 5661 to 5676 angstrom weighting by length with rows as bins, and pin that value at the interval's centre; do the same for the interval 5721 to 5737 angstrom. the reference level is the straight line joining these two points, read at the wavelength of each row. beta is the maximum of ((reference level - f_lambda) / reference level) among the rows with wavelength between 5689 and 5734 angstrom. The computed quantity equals 0.25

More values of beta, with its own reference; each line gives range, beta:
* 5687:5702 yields 0.04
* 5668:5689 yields 0.37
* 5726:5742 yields 0.09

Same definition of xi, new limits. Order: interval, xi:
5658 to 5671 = 1.53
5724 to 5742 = 1.51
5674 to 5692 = 1.51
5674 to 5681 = 1.67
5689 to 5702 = 1.55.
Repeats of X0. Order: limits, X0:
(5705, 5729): 35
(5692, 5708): 25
